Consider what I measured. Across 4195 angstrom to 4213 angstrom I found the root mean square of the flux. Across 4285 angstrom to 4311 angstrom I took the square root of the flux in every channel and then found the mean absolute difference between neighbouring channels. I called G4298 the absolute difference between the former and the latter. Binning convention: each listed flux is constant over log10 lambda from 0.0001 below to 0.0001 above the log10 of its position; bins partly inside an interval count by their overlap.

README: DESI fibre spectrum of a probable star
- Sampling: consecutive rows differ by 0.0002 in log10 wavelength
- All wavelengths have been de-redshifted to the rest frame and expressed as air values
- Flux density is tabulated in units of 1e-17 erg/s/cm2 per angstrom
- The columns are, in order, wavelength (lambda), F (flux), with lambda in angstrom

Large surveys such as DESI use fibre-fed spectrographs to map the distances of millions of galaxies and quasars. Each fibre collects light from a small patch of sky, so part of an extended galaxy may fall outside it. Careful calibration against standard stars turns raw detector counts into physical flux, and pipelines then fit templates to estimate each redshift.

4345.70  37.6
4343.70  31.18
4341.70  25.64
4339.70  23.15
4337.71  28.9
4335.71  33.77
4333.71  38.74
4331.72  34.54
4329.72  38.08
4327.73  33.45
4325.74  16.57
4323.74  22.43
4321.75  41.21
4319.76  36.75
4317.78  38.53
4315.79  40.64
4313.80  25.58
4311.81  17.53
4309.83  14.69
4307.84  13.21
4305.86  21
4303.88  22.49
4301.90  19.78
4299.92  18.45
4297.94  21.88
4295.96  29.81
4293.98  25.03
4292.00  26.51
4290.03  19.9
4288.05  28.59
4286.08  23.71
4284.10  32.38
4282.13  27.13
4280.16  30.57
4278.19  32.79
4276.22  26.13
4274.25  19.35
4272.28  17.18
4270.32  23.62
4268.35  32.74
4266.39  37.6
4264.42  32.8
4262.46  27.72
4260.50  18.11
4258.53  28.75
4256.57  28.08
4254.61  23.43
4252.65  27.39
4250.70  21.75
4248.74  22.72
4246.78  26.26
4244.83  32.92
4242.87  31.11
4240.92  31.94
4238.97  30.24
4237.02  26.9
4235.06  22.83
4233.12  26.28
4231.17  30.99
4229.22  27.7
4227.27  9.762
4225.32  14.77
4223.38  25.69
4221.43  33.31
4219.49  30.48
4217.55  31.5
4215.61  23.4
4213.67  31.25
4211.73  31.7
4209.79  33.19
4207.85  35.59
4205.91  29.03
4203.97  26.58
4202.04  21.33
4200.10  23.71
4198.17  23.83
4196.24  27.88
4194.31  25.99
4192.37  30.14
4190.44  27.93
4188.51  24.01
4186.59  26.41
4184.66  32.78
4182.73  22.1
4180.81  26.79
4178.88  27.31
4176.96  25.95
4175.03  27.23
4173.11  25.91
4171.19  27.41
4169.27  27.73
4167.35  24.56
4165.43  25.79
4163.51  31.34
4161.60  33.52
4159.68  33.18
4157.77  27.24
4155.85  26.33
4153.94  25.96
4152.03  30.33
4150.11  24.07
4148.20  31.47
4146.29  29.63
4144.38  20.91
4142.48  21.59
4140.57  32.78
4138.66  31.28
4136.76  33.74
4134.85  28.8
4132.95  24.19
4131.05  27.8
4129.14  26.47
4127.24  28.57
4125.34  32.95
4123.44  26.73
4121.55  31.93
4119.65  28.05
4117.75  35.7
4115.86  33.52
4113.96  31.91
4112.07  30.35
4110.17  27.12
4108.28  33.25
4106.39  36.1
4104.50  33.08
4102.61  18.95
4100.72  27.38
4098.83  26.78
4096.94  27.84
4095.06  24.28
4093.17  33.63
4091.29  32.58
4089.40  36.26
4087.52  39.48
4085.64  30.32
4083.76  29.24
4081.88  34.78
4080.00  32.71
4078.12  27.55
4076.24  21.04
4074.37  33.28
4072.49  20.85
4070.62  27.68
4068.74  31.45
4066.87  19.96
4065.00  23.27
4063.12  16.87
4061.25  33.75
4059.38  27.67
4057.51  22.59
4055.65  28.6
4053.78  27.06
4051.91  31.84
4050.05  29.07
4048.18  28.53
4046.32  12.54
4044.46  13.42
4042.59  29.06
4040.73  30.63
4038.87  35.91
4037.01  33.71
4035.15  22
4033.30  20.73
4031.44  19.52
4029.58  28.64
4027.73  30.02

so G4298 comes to 28.0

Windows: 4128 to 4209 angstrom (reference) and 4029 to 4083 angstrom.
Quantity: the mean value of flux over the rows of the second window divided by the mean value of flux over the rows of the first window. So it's 0.96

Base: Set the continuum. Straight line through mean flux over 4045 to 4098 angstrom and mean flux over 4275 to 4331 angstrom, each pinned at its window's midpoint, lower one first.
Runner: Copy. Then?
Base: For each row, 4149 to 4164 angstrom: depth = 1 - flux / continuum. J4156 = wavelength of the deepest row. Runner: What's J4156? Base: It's 4150.11 angstrom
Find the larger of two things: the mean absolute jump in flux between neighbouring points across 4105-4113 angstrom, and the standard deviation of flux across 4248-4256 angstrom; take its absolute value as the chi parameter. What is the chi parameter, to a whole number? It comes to 4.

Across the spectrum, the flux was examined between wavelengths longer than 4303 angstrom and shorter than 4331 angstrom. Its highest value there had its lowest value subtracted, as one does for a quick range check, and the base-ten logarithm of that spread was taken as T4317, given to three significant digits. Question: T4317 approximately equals 1.45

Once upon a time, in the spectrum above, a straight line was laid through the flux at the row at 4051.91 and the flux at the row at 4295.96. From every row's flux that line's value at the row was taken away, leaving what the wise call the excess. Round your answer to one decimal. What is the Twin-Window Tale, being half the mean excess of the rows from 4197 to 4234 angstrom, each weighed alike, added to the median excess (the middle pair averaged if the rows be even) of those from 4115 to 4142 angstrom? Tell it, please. -2.9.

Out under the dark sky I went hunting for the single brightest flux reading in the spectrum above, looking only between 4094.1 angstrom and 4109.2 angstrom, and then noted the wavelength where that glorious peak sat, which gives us 4106.39 angstrom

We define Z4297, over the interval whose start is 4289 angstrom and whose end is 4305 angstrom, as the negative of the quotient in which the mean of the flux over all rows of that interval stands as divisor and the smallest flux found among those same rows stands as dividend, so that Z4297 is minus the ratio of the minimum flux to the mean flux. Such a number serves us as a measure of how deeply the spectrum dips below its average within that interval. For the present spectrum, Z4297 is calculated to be -0.80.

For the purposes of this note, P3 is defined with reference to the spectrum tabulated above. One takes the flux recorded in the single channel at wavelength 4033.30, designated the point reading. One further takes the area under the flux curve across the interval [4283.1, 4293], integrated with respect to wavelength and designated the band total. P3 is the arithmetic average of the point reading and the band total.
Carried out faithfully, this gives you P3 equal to 140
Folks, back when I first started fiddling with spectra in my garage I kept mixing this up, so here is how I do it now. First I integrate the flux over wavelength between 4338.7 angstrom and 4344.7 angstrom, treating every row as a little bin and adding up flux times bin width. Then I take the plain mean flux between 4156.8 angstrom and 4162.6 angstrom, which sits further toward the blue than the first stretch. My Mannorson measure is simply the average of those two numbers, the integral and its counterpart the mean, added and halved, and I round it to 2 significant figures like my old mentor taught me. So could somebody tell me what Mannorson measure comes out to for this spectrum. 96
